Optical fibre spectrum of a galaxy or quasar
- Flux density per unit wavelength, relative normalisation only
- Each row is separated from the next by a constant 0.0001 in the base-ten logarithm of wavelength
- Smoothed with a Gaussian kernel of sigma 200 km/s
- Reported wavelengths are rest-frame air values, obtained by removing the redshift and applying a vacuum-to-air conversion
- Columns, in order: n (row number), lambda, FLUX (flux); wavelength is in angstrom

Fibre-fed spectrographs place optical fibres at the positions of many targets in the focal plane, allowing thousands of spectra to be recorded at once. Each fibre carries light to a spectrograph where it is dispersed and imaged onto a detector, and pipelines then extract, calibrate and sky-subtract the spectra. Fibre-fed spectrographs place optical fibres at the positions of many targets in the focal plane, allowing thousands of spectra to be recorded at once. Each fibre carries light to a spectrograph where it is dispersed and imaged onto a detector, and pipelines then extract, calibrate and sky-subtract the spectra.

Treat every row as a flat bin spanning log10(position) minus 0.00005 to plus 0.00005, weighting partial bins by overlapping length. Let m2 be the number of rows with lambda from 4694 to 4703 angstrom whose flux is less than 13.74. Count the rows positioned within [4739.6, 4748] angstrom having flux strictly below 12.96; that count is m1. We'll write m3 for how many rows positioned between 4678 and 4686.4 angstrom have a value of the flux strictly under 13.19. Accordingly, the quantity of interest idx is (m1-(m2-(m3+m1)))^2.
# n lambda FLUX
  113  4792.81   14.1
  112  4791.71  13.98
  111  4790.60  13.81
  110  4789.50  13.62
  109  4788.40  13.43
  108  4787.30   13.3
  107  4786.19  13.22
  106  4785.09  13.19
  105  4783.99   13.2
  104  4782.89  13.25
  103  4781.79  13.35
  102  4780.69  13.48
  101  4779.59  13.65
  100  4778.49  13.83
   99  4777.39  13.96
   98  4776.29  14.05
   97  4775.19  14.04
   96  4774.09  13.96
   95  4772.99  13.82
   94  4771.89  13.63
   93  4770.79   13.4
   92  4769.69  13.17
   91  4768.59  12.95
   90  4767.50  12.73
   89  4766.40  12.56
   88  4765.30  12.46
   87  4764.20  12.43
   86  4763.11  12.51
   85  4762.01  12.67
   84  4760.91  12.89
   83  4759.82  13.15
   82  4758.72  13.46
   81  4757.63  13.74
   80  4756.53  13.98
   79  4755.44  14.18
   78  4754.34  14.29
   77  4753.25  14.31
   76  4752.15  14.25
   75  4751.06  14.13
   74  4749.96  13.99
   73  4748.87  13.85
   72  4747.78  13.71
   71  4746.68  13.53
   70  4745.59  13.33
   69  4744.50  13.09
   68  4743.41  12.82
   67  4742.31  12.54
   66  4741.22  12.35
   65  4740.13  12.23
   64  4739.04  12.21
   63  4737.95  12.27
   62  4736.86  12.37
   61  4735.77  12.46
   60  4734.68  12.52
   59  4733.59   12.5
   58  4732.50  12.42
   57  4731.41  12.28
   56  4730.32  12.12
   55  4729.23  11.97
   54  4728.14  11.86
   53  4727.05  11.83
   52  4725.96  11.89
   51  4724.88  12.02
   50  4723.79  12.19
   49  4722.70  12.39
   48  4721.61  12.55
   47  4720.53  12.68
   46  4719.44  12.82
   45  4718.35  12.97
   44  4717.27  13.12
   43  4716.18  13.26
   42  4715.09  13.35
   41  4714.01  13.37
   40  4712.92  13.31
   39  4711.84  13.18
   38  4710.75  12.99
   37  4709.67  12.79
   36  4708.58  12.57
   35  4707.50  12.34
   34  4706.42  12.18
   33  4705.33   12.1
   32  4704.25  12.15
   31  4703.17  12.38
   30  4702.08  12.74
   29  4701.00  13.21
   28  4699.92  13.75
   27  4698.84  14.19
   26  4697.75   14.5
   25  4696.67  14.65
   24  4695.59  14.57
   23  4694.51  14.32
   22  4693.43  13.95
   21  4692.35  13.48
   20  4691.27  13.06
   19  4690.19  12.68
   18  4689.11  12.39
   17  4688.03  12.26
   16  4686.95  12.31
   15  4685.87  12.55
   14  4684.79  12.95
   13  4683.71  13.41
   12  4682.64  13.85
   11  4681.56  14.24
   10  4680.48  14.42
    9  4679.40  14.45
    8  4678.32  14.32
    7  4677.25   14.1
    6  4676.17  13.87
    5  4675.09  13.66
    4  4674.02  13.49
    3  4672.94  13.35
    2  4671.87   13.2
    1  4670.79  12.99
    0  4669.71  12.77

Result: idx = 64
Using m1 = 4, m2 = 2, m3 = 2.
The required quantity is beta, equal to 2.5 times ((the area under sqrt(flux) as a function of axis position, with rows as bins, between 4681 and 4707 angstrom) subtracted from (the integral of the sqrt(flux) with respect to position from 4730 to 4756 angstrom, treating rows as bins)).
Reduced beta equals -1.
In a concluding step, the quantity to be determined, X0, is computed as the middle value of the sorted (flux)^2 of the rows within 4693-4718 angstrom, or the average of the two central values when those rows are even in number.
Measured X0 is 175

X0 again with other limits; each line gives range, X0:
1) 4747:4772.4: 181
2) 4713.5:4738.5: 154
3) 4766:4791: 180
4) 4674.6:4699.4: 192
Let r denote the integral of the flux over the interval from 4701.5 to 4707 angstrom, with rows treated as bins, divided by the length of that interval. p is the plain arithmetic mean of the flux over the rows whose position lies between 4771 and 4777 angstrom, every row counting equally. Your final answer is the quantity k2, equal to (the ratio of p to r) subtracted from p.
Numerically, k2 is 12.77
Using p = 13.9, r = 12.3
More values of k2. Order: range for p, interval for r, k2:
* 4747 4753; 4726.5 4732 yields 12.82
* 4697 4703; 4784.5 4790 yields 12.65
